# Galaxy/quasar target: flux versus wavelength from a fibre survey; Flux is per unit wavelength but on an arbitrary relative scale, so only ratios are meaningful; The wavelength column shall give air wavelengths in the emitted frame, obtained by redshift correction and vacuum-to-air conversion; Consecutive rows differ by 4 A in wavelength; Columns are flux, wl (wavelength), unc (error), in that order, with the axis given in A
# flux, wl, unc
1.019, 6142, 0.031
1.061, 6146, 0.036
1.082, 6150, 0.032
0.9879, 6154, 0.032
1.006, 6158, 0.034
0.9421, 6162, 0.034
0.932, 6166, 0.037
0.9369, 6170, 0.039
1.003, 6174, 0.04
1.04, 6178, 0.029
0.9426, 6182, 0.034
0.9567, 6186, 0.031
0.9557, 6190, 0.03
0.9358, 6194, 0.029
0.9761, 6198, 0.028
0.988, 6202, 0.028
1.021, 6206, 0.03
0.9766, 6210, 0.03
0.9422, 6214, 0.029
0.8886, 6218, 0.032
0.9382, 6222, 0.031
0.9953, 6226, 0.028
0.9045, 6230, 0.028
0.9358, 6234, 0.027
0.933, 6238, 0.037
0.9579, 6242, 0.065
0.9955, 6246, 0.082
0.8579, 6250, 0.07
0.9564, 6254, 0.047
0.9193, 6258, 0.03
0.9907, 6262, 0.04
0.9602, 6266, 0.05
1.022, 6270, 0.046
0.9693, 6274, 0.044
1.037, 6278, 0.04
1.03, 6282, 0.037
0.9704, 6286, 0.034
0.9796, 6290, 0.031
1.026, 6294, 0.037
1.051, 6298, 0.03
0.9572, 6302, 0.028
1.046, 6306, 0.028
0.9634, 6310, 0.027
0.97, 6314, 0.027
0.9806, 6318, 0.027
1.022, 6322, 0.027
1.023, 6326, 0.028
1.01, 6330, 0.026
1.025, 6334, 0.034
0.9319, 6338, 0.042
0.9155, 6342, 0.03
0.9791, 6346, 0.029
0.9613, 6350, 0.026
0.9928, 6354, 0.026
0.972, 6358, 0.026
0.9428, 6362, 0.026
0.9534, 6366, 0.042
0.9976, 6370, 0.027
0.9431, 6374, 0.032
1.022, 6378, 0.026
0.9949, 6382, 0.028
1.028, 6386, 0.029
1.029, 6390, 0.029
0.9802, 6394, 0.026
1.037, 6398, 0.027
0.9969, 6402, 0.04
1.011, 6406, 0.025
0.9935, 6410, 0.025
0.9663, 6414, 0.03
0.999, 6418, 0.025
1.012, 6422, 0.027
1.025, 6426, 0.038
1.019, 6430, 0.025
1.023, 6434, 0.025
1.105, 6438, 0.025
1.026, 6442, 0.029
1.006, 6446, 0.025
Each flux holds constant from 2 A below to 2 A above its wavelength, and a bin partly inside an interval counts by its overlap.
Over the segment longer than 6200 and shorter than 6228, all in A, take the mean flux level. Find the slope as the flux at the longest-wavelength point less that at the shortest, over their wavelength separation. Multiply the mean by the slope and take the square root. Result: 0.02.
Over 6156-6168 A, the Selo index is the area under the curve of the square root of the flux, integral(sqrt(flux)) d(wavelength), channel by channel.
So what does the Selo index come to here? 11.8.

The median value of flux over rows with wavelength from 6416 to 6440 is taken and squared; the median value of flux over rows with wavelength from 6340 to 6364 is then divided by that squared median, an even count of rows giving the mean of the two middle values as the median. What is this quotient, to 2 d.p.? 0.93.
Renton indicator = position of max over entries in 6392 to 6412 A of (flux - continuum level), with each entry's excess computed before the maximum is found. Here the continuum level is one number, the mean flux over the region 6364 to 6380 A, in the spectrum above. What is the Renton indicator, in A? 6398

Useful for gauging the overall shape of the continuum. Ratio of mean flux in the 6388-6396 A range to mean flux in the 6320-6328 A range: 0.98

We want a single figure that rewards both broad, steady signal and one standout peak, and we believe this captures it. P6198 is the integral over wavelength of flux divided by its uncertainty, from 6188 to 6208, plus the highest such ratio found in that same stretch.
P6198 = 709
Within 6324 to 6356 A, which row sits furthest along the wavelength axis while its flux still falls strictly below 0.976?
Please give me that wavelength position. 6350 A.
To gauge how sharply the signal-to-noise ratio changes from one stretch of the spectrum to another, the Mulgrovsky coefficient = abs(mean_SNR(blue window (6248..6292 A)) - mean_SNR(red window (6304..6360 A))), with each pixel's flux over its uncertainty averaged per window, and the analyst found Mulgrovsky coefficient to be 10.7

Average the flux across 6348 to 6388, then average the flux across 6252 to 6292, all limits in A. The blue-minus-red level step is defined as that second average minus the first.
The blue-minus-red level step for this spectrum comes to 0.00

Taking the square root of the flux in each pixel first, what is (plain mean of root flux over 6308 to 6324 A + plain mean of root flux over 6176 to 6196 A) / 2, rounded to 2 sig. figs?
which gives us 0.99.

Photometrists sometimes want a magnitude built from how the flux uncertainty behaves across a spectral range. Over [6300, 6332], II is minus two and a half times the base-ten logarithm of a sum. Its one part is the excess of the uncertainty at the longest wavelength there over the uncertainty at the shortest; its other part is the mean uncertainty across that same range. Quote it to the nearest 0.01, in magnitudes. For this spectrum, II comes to 3.99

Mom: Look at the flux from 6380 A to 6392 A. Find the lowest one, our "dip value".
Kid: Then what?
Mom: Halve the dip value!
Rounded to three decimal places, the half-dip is 0.497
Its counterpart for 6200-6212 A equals 0.488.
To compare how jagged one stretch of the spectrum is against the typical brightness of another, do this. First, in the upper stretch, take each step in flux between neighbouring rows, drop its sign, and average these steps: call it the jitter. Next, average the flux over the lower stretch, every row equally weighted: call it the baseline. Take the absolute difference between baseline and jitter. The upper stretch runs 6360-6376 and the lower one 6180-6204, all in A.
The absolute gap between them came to 0.92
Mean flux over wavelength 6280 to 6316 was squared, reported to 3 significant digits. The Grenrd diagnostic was 0.999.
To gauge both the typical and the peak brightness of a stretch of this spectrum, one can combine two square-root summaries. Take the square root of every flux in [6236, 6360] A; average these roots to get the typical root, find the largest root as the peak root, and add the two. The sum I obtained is 2.02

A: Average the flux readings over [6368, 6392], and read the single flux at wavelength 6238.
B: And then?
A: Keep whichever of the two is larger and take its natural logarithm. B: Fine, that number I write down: 0.002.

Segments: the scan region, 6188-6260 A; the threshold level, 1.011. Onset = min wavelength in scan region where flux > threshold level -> 6206 A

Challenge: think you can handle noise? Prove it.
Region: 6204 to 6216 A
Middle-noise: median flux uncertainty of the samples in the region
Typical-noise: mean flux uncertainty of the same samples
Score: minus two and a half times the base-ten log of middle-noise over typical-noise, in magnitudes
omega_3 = -0.012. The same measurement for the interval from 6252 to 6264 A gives -0.027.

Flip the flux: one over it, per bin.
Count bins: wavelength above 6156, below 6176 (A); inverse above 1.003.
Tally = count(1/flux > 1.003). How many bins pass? 3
